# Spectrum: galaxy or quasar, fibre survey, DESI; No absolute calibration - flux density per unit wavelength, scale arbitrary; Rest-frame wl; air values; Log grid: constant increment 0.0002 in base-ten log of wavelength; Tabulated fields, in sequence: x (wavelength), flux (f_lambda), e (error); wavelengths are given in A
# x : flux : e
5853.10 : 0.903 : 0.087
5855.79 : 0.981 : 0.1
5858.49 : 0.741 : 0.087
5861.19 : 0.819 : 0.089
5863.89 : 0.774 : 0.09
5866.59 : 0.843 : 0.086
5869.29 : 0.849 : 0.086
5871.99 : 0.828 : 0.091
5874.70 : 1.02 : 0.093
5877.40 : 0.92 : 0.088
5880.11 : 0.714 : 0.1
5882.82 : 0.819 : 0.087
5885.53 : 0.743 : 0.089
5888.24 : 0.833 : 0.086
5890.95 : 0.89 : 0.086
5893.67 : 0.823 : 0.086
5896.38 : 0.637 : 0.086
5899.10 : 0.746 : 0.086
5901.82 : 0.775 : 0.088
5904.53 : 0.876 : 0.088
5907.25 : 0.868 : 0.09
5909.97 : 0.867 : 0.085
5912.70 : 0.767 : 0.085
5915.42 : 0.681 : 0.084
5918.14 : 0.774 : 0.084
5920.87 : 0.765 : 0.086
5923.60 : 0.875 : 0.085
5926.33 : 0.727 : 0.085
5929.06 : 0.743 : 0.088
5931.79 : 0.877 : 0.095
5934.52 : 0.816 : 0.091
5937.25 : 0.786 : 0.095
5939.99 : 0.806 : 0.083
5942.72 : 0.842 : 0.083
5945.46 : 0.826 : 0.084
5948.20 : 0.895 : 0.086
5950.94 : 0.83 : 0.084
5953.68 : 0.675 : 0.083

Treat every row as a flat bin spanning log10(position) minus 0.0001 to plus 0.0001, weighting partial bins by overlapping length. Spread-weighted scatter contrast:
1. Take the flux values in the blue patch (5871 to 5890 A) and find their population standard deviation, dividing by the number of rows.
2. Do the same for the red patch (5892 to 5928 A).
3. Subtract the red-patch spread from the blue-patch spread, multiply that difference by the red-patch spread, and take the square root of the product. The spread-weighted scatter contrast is 0.041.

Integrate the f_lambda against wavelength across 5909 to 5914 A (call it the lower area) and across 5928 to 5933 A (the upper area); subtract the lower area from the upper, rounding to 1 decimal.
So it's 0.0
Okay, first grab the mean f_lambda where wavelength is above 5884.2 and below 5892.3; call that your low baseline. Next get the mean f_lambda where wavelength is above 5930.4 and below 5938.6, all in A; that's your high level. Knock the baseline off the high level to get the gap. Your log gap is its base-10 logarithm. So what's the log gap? -2.4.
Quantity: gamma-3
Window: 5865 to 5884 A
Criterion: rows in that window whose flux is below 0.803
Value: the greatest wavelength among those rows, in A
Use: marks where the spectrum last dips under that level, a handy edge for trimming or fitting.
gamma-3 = 5880.11 A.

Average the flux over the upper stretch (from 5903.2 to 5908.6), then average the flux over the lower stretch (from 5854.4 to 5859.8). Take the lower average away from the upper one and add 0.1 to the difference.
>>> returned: 0.11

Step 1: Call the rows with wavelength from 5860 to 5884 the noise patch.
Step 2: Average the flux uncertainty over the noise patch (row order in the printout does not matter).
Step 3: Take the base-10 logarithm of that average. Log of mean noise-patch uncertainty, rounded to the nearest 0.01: -1.05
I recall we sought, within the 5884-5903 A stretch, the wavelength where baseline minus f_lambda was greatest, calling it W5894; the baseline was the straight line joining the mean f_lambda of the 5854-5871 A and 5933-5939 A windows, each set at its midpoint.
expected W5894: 5896.38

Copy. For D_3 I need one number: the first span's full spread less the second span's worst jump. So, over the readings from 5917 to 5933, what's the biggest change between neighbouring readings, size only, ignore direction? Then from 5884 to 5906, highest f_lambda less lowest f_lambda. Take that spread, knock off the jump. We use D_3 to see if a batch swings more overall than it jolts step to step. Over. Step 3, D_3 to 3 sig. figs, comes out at 0.105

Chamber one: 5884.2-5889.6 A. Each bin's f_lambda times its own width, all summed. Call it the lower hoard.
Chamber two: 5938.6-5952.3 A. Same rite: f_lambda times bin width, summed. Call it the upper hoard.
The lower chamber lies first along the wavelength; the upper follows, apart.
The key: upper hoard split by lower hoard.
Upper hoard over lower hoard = 2.7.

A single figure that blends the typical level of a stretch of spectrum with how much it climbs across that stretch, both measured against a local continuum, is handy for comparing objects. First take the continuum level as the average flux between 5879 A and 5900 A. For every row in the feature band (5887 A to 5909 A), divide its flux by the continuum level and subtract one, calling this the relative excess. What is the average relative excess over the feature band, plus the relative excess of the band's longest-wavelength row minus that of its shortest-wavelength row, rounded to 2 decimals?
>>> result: 0.08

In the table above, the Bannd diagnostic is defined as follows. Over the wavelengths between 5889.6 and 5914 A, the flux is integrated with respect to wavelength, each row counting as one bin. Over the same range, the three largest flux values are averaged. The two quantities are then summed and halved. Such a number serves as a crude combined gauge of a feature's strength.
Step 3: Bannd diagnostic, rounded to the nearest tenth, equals 10.3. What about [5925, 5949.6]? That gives 10.4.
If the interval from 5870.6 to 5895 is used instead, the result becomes 10.8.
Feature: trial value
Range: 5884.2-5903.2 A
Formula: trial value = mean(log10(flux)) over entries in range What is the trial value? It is -0.111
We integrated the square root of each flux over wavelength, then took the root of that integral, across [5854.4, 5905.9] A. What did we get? 6.83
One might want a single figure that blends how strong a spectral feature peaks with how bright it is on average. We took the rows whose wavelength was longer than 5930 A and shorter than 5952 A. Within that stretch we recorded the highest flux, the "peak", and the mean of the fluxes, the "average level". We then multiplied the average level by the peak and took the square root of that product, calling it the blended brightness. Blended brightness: 0.864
